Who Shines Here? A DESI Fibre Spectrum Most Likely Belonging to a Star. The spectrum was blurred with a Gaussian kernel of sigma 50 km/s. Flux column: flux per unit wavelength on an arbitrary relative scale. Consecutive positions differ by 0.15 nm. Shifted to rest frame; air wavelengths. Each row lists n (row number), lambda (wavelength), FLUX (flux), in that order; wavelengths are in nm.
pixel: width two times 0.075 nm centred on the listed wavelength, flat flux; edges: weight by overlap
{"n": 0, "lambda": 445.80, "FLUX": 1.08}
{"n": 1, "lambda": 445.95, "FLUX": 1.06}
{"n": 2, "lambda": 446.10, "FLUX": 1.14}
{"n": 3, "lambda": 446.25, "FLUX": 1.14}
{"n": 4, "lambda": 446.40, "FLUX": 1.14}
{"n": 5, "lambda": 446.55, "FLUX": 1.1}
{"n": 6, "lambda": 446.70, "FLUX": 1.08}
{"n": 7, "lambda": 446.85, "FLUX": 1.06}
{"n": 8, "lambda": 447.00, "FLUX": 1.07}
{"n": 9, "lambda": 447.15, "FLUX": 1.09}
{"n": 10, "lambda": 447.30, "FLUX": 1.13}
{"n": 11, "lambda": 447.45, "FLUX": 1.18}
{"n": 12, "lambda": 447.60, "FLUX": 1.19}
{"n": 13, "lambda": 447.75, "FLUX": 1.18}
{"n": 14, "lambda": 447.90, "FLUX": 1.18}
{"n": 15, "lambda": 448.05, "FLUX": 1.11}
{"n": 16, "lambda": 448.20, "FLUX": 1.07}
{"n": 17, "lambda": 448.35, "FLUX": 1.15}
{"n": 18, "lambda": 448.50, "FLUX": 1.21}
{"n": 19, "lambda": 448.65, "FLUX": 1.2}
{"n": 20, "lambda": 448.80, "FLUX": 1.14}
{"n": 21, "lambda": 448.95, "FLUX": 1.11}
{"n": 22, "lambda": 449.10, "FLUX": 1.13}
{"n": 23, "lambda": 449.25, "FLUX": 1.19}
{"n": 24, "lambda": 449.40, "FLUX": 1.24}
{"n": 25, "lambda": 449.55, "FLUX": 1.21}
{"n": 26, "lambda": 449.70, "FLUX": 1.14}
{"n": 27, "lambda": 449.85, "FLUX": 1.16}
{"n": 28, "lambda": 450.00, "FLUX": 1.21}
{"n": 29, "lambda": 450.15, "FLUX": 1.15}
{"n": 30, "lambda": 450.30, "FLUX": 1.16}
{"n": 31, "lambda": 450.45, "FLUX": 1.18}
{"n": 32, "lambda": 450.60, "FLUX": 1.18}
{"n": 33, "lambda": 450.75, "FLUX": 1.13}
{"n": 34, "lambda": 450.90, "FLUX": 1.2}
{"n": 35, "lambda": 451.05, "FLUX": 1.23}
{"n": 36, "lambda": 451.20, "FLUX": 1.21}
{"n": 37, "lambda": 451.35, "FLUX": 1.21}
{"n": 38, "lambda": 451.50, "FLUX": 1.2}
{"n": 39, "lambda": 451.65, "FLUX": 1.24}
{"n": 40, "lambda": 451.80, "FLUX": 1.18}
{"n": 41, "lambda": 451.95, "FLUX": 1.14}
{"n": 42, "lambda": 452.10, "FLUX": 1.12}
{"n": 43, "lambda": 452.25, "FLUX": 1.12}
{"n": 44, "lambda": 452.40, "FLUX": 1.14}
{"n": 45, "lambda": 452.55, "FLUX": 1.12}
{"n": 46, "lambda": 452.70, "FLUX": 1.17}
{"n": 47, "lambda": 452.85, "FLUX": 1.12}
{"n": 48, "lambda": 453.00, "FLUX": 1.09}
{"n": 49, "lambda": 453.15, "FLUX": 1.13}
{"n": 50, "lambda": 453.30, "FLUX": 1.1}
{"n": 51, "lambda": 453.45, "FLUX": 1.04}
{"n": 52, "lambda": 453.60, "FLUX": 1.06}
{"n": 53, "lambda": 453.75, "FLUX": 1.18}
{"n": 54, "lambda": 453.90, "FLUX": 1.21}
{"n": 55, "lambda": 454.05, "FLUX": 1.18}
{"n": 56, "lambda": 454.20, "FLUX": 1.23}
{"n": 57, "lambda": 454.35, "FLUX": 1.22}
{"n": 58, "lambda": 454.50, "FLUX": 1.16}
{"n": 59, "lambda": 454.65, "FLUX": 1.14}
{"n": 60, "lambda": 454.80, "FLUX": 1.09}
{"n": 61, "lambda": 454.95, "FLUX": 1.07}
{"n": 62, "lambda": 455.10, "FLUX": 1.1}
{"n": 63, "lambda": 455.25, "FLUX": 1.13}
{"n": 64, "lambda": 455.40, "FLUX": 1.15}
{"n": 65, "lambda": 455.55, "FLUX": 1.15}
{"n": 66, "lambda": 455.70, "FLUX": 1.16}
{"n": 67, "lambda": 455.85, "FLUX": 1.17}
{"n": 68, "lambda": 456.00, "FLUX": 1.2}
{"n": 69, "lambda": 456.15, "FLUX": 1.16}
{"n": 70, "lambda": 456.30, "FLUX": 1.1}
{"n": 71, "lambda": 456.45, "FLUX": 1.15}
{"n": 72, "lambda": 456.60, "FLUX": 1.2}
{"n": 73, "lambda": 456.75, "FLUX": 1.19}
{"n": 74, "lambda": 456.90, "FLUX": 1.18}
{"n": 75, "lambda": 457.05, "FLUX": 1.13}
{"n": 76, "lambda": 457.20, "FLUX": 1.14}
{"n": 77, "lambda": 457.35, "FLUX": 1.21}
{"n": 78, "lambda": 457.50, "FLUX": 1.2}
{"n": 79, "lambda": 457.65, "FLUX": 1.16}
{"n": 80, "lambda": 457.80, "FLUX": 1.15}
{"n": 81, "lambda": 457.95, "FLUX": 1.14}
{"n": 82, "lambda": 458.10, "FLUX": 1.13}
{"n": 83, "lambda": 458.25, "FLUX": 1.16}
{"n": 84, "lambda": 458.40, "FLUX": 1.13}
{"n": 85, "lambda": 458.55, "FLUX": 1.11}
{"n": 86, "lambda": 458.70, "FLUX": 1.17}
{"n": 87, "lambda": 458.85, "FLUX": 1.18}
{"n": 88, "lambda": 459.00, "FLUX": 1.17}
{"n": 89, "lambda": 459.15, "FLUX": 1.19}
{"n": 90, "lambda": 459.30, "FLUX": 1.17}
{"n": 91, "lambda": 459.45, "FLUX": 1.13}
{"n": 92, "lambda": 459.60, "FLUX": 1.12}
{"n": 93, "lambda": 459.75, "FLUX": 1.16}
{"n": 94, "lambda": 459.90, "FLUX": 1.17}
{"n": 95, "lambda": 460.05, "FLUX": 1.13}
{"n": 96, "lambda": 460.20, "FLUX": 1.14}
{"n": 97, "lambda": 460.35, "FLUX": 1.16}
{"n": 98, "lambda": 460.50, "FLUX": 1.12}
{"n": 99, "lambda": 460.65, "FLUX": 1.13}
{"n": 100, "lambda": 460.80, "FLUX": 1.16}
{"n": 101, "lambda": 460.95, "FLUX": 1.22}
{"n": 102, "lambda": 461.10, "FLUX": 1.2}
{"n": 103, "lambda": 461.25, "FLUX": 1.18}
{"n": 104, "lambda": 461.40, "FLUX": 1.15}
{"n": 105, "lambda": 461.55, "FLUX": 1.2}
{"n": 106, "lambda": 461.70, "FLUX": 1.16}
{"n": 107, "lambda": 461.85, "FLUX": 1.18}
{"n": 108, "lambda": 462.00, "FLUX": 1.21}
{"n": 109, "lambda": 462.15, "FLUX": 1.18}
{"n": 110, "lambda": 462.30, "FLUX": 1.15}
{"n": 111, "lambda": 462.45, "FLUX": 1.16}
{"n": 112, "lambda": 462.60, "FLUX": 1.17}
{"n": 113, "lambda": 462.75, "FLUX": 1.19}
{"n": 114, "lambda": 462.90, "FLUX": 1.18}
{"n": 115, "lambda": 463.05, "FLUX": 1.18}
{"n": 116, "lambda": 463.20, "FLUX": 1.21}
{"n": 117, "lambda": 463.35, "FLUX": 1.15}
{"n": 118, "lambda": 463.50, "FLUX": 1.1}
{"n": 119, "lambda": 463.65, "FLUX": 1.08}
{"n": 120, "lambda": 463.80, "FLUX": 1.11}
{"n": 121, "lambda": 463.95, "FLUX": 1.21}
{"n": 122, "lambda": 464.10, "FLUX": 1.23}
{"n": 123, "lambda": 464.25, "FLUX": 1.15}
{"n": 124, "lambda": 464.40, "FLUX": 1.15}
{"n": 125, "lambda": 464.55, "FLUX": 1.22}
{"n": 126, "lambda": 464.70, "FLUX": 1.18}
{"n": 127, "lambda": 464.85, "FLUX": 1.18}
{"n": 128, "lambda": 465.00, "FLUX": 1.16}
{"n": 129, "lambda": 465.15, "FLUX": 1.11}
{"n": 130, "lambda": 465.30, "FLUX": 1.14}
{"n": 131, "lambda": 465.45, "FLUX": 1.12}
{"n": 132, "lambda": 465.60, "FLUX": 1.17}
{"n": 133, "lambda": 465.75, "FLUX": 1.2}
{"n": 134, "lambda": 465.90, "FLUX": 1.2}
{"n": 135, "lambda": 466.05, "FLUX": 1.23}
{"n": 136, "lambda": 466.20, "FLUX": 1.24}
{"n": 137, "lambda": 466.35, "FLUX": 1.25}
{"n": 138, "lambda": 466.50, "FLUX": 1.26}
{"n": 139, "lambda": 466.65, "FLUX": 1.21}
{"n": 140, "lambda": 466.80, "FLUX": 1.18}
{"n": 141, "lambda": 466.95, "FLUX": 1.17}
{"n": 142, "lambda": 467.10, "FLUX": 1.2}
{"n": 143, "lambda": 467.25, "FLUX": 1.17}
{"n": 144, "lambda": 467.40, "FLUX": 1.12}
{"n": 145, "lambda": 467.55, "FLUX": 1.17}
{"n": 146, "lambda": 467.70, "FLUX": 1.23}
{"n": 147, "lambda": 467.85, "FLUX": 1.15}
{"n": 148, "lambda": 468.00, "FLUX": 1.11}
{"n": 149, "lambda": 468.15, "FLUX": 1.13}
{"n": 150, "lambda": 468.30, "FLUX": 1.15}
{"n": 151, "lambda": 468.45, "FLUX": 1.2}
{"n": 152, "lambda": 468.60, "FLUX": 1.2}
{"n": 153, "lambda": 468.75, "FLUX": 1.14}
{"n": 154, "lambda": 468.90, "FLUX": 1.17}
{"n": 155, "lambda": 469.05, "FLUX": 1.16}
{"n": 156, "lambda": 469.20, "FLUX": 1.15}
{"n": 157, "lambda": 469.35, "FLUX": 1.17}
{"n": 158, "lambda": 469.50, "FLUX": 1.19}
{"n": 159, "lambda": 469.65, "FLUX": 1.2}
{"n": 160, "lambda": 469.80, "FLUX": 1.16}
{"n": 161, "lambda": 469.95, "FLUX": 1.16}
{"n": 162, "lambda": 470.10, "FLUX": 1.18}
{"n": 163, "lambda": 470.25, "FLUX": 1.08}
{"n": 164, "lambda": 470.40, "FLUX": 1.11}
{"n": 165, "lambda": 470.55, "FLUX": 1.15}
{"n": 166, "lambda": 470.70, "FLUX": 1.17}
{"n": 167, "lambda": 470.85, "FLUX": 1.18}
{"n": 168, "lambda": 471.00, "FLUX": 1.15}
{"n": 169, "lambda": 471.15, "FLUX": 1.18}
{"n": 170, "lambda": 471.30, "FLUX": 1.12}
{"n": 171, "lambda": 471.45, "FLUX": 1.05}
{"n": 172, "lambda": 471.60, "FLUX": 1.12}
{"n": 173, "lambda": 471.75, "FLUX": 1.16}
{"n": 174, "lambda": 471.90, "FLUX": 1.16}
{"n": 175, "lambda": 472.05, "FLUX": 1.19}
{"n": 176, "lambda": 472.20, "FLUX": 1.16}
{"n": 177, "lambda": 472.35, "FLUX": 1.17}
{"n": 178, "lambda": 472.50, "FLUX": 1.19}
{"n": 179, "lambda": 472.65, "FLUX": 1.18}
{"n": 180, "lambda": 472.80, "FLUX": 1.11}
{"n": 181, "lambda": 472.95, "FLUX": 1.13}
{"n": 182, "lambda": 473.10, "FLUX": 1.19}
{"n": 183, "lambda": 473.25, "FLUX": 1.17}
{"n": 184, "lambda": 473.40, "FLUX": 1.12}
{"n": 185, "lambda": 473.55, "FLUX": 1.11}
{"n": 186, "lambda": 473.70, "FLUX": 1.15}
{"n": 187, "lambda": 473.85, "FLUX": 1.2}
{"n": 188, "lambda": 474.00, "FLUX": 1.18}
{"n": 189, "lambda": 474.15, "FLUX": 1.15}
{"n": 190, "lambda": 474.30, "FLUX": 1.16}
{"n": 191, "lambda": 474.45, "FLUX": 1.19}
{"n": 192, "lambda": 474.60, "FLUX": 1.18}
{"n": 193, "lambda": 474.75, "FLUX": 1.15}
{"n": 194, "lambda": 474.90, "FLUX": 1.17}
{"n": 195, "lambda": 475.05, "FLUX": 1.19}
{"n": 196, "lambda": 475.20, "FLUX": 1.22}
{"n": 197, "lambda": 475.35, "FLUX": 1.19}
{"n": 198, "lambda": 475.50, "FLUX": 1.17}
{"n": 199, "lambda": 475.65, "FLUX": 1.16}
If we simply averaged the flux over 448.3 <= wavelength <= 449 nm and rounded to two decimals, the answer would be 1.16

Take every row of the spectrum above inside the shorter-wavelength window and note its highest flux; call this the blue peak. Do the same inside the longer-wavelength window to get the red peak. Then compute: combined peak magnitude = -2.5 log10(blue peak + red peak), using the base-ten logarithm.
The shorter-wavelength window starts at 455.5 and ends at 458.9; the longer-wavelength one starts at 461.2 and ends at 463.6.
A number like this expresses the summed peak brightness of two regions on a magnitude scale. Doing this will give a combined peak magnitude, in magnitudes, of -0.960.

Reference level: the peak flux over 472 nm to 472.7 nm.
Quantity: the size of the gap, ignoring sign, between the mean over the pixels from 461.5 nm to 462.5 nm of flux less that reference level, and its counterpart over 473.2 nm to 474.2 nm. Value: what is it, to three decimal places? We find 0.023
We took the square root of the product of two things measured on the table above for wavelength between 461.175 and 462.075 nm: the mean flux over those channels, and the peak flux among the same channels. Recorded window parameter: 1.195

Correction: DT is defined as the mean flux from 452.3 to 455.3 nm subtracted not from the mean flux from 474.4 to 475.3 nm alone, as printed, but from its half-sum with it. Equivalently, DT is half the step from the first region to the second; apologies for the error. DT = 0.025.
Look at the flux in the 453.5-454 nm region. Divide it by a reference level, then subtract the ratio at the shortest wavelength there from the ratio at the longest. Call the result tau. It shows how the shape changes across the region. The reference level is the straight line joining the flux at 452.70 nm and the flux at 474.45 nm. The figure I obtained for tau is 0.13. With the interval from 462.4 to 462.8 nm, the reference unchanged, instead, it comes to 0.03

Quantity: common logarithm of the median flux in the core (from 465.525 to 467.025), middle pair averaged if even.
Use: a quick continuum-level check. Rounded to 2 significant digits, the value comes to 0.081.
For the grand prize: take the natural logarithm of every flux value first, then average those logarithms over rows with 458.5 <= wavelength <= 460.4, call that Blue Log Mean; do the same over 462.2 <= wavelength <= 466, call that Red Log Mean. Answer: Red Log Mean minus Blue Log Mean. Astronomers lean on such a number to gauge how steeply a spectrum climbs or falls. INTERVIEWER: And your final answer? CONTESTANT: 0.008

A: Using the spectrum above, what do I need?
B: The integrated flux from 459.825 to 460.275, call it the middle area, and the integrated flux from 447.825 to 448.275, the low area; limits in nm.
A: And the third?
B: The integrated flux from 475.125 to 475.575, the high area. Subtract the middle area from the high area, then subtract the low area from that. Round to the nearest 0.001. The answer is -0.483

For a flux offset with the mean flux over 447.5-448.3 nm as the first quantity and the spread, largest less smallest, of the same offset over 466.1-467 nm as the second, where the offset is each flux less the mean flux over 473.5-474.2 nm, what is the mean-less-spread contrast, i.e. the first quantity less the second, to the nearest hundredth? -0.10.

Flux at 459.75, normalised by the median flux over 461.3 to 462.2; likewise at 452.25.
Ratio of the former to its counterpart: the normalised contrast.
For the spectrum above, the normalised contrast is 1.04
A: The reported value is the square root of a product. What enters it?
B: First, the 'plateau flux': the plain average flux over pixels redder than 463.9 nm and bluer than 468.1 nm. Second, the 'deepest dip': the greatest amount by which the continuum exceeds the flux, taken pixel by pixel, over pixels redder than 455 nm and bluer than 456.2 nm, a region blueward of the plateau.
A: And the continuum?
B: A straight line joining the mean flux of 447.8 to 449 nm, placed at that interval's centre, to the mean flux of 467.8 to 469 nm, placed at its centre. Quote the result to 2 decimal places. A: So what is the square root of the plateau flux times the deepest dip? 0.24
